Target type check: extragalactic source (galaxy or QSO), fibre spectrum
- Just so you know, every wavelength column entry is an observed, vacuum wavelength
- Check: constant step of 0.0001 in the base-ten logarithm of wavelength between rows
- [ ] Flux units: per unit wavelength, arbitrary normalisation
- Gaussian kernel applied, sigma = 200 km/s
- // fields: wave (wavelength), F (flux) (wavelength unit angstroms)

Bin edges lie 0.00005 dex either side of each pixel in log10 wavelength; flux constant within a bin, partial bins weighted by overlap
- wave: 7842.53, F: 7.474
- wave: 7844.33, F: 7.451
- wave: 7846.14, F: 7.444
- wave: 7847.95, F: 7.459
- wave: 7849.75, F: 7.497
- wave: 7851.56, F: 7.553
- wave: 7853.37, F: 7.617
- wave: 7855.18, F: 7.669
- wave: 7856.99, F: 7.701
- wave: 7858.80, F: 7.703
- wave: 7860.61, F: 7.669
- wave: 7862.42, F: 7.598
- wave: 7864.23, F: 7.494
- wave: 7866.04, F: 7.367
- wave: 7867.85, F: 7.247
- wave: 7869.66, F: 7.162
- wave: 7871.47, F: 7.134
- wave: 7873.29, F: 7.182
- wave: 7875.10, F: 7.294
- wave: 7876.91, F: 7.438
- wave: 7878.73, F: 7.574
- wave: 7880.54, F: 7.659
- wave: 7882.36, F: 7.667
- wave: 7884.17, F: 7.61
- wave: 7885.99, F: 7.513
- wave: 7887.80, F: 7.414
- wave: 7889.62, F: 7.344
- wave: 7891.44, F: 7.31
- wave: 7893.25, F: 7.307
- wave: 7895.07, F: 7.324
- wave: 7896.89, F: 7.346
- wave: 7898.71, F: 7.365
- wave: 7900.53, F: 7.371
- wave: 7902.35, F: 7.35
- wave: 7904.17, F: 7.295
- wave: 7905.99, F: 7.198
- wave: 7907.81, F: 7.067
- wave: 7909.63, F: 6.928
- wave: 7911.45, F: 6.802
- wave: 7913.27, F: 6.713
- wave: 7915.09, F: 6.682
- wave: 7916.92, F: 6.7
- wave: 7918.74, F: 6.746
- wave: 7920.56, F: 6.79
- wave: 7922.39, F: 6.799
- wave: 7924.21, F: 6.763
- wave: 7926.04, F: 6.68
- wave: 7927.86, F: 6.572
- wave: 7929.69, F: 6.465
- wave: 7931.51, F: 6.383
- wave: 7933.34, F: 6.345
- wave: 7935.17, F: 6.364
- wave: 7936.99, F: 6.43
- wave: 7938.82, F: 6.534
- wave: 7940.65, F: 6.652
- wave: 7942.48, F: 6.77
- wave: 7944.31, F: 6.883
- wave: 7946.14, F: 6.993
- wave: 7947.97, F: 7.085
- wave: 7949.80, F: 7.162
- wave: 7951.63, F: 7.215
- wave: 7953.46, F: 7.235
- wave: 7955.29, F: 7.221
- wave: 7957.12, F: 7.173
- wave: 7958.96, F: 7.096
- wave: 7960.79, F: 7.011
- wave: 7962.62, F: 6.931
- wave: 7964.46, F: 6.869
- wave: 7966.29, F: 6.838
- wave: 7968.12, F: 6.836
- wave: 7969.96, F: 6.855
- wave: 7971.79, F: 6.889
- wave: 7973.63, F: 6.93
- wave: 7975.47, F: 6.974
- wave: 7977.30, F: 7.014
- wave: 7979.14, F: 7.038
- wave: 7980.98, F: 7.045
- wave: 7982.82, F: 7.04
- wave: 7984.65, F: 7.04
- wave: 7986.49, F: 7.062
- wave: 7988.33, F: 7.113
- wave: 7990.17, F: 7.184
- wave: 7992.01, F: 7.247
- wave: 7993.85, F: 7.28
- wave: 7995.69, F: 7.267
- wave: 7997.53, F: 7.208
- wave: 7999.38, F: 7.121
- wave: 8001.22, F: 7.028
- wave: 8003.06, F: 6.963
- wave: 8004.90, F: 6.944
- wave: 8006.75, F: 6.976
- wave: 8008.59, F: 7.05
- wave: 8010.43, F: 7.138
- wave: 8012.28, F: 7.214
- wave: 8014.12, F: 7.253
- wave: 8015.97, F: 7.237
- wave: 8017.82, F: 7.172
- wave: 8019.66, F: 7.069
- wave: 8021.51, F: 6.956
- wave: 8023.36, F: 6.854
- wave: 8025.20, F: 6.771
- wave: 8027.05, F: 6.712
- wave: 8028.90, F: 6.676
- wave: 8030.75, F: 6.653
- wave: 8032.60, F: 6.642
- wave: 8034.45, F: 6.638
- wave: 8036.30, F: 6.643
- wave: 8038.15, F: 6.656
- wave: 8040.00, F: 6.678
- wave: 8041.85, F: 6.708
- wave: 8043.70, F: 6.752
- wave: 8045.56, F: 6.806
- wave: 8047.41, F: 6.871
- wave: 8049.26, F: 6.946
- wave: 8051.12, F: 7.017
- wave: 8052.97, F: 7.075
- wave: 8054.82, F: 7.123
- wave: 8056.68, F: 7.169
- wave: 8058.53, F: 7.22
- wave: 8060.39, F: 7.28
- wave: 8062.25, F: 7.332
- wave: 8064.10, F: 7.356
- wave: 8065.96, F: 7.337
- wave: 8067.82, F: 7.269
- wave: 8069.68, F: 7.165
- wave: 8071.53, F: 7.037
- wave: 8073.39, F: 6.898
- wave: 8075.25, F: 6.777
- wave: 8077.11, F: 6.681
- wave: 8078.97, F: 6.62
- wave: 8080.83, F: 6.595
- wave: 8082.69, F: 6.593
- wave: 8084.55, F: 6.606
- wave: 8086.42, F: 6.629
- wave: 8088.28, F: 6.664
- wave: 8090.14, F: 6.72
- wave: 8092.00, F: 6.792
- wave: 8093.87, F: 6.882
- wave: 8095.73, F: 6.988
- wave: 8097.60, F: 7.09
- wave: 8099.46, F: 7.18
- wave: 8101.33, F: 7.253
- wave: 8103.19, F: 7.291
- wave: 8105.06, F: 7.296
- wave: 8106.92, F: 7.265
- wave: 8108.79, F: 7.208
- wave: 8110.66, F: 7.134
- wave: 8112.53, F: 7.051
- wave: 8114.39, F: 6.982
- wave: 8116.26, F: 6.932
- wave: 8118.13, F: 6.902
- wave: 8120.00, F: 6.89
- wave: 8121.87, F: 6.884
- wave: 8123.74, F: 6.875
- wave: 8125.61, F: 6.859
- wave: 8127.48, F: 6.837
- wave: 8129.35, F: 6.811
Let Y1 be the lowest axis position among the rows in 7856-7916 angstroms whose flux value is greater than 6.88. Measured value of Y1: 7856.99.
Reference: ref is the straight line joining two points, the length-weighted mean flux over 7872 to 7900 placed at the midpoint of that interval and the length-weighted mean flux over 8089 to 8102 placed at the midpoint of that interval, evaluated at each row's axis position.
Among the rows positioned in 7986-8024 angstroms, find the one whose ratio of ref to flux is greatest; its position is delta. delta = 8023.36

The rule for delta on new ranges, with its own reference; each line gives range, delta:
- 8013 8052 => 8034.45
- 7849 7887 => 7871.47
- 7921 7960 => 7933.34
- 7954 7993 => 7966.29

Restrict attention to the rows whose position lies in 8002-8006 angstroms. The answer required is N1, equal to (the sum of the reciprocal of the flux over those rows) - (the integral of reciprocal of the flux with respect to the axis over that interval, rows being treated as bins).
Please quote -0.3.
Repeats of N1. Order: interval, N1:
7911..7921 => -0.6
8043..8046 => -0.1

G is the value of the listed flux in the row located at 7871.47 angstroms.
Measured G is 7.134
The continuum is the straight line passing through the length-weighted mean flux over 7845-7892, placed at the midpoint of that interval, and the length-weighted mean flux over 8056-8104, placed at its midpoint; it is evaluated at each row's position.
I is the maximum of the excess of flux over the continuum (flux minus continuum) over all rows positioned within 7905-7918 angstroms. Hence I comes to -0.19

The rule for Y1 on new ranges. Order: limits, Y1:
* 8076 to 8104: 8093.87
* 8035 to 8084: 8049.26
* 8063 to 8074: 8064.10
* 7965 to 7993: 7971.79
